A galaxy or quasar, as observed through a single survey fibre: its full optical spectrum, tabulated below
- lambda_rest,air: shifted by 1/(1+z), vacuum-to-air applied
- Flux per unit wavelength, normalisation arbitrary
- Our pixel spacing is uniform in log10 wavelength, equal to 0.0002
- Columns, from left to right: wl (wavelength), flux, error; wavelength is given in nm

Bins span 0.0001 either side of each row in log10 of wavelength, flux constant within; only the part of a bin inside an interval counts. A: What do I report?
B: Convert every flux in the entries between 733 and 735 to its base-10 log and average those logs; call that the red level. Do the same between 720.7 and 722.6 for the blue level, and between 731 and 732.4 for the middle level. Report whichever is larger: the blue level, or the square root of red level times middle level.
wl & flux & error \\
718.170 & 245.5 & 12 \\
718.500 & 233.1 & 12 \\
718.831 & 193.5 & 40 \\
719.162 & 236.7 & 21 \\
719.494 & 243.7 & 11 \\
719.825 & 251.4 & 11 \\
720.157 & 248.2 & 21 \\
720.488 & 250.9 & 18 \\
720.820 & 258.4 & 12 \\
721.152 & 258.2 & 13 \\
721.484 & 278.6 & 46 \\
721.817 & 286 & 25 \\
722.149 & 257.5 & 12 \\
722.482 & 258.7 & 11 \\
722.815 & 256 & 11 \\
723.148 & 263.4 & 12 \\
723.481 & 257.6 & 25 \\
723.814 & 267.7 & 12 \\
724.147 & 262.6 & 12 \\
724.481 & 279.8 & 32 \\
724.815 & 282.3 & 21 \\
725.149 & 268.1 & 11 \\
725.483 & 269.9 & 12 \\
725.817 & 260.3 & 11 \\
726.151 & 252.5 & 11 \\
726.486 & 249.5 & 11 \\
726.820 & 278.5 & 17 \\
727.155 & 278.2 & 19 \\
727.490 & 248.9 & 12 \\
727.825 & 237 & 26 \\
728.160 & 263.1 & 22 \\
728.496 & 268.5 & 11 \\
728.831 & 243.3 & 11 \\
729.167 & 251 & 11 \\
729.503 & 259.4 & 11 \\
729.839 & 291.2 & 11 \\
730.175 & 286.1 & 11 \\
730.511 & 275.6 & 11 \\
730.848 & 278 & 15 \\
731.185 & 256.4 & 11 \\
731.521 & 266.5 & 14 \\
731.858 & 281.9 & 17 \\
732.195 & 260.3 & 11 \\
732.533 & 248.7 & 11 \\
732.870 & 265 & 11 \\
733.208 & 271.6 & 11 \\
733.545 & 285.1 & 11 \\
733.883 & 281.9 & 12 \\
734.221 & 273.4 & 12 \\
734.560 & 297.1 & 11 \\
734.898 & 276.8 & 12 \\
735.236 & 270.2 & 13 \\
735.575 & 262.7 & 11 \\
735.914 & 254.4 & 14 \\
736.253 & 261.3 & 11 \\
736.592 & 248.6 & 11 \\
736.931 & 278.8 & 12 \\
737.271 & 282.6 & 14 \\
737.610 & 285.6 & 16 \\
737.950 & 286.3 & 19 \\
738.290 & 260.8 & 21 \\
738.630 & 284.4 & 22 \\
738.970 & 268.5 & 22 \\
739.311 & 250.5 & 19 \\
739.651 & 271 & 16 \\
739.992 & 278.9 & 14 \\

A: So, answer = 2.44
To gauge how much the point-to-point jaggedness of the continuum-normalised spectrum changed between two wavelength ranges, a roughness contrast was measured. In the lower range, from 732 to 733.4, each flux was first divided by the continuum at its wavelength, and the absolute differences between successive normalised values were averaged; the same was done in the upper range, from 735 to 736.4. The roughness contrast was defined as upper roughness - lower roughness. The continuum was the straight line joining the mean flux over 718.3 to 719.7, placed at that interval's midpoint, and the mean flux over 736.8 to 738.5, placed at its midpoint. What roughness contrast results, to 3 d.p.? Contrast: -0.013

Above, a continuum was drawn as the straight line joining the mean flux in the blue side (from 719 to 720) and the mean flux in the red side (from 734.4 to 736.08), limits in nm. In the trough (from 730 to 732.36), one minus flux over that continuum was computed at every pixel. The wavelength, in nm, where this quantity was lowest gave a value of 730.175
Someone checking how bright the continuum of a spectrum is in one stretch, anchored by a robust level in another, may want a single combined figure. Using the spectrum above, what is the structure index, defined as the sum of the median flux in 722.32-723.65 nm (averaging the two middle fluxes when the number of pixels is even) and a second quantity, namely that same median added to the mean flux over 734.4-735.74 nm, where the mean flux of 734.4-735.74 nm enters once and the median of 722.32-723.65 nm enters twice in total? 793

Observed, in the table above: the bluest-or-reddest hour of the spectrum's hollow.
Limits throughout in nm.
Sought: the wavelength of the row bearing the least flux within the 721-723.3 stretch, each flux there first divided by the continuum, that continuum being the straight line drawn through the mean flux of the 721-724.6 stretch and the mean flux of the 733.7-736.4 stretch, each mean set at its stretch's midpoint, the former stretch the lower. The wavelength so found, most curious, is 722.815 nm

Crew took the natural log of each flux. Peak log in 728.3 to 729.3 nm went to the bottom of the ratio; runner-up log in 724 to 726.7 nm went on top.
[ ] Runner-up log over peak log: 1.01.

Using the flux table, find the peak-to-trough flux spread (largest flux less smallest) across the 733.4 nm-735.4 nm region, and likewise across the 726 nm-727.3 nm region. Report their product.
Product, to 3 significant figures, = 780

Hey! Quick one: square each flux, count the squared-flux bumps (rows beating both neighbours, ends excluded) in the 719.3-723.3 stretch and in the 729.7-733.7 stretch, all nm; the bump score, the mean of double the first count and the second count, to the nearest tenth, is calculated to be 5.0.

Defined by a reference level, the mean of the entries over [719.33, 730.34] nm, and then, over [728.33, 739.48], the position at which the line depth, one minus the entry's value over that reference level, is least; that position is 734.560 nm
